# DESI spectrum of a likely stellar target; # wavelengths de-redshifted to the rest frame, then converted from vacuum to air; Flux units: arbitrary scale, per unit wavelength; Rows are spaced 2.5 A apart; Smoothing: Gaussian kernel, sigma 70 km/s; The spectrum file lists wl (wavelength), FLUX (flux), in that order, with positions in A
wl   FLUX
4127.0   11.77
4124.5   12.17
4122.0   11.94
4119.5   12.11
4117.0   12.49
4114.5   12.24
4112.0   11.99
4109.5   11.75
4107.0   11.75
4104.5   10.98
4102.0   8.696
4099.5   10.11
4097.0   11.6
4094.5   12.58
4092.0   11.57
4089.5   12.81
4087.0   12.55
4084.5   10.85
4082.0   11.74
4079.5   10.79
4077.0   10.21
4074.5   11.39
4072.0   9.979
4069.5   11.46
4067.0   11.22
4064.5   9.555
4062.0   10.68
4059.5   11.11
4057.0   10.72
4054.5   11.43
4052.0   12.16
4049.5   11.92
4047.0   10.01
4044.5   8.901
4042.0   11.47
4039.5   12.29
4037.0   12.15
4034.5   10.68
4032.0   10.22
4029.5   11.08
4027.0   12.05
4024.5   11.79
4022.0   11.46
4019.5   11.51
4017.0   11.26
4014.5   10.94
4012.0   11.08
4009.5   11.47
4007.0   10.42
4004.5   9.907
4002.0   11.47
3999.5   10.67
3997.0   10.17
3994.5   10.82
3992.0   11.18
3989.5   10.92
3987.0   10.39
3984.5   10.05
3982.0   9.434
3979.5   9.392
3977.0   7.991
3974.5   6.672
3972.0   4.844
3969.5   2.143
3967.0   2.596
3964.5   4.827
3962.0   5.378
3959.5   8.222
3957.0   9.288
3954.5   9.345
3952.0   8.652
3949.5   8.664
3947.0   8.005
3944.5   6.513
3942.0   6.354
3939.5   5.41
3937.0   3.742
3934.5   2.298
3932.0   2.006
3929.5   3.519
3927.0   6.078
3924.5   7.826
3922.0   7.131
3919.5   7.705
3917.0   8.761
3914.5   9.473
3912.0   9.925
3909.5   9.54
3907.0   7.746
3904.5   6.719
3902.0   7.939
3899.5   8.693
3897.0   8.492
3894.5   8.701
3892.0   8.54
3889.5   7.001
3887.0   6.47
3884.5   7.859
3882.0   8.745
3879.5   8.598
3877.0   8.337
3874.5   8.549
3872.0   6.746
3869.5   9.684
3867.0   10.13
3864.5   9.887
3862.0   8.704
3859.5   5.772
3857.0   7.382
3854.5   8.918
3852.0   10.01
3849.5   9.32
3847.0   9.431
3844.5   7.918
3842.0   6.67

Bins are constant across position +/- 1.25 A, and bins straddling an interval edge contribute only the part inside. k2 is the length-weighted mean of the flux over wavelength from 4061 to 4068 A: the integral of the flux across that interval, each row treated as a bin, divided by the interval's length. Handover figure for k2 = 10.5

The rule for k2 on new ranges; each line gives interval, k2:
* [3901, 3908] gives 7.4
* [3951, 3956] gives 9.0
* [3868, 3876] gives 8.4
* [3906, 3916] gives 9.2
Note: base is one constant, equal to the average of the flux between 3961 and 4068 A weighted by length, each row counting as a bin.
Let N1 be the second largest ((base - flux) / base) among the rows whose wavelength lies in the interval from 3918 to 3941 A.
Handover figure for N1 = 0.8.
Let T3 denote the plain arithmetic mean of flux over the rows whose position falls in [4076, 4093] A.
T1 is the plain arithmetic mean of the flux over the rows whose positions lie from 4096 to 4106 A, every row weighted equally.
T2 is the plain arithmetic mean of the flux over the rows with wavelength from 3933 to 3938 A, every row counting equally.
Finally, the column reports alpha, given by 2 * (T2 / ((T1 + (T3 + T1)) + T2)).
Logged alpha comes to 0.17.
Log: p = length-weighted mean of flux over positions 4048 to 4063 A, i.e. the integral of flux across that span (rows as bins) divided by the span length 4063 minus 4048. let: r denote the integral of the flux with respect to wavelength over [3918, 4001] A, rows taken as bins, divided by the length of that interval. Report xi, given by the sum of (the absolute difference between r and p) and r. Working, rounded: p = 11.3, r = 7.2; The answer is 11.3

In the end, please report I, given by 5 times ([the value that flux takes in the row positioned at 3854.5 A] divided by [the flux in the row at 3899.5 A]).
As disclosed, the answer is 5.13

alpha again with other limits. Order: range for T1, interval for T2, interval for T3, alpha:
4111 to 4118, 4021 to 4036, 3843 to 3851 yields 0.50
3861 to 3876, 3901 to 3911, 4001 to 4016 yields 0.43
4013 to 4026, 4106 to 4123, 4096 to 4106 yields 0.53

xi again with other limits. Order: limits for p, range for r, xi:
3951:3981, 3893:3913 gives 10.3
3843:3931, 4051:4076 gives 13.7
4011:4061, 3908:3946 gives 11.2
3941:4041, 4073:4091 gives 13.6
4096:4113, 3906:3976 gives 11.0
